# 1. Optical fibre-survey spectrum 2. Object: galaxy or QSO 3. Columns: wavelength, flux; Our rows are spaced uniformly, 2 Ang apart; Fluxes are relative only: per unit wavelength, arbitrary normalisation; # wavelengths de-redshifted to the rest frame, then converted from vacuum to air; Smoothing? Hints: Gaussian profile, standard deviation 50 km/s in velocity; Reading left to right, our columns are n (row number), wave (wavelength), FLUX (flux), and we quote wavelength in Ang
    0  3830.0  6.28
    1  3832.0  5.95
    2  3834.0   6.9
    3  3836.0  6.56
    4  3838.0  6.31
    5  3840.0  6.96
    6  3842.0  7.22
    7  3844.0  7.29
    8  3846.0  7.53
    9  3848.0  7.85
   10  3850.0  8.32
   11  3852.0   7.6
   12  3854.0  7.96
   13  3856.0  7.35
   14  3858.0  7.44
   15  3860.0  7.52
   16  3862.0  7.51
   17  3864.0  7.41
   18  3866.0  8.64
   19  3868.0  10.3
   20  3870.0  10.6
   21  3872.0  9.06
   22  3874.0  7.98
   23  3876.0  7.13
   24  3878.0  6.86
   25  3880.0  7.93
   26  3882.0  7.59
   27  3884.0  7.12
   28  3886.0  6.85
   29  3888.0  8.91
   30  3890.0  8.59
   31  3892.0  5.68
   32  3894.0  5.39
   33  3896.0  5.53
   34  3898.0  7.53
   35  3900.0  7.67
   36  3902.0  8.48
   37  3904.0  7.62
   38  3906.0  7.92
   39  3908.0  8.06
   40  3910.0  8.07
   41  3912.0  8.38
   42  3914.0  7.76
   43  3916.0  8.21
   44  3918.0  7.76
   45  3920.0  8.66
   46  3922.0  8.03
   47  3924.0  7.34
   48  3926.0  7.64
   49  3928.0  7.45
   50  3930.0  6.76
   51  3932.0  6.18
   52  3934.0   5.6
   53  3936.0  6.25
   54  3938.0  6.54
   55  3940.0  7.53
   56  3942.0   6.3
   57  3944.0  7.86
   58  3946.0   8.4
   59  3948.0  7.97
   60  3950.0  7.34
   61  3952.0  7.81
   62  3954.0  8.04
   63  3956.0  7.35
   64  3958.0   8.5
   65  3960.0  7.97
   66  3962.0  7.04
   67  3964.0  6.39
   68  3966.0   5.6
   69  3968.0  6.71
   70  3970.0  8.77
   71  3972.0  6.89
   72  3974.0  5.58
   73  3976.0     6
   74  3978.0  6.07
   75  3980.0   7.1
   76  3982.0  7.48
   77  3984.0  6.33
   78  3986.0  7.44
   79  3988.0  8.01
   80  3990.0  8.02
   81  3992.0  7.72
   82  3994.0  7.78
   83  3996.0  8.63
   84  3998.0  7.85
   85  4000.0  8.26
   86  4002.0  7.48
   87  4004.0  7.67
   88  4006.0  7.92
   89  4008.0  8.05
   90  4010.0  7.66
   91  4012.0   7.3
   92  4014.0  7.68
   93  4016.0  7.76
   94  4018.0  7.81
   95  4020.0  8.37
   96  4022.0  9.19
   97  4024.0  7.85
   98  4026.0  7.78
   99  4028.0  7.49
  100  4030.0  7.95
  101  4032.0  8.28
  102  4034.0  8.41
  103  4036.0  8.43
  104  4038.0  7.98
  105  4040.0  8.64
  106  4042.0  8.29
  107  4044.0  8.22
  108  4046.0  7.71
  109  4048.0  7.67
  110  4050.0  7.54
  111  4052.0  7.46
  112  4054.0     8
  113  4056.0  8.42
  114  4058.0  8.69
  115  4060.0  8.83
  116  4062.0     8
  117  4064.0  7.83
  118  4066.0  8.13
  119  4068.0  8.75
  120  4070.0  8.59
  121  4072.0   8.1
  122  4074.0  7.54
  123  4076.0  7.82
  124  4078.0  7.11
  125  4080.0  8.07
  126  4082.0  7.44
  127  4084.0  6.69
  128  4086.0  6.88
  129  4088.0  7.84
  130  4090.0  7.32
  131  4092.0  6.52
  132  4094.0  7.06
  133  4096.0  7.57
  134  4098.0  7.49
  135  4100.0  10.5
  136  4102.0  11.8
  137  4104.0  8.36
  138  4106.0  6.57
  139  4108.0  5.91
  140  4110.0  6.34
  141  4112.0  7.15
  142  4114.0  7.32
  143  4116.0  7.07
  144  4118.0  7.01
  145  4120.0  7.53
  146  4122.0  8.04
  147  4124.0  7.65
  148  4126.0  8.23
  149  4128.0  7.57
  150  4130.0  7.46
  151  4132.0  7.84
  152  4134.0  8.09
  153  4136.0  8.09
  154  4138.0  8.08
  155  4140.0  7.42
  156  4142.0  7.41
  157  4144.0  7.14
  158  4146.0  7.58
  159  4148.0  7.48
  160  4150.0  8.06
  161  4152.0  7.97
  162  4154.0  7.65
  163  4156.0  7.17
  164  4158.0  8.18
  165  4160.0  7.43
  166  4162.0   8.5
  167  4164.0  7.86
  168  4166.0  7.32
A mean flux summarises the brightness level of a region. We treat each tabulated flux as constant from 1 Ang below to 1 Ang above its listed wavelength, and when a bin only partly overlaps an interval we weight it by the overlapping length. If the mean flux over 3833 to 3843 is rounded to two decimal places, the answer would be 6.79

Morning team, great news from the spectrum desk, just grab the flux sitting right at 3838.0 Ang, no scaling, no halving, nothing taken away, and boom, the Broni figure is 6.31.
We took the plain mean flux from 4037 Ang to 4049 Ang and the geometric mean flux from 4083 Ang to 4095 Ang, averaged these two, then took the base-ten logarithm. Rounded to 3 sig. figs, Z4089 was 0.879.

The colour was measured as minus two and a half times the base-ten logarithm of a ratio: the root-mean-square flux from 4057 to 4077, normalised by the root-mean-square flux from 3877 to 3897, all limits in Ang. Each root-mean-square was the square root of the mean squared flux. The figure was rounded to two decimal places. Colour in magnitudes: -0.16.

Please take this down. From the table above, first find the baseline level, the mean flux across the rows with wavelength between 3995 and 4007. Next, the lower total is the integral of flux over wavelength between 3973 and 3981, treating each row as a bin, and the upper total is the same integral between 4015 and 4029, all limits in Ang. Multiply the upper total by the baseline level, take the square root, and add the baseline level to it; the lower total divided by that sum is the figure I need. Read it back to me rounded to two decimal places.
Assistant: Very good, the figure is 1.31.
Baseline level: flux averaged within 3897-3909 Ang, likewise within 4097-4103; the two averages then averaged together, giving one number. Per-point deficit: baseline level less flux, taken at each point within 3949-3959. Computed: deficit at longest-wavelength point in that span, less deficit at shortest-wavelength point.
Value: -1.2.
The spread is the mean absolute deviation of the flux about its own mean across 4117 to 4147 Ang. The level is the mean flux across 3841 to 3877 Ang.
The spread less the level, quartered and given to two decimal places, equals -1.93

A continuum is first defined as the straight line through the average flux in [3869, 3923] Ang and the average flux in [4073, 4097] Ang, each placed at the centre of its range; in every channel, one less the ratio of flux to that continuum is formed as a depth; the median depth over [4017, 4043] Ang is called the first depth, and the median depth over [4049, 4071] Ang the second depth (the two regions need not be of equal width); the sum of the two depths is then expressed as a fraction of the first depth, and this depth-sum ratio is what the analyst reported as 1.9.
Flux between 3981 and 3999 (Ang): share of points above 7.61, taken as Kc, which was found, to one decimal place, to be 0.7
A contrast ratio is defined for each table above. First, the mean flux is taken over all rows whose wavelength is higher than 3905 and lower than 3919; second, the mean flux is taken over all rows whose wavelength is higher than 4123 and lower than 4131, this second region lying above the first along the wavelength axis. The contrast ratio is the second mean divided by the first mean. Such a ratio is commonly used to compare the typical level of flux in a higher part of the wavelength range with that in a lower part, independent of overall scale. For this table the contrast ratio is 0.96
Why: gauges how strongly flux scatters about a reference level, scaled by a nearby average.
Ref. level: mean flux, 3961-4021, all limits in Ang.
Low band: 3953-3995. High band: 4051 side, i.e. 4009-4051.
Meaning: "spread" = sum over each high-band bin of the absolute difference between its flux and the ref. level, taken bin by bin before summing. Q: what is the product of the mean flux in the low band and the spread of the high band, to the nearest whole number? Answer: 95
